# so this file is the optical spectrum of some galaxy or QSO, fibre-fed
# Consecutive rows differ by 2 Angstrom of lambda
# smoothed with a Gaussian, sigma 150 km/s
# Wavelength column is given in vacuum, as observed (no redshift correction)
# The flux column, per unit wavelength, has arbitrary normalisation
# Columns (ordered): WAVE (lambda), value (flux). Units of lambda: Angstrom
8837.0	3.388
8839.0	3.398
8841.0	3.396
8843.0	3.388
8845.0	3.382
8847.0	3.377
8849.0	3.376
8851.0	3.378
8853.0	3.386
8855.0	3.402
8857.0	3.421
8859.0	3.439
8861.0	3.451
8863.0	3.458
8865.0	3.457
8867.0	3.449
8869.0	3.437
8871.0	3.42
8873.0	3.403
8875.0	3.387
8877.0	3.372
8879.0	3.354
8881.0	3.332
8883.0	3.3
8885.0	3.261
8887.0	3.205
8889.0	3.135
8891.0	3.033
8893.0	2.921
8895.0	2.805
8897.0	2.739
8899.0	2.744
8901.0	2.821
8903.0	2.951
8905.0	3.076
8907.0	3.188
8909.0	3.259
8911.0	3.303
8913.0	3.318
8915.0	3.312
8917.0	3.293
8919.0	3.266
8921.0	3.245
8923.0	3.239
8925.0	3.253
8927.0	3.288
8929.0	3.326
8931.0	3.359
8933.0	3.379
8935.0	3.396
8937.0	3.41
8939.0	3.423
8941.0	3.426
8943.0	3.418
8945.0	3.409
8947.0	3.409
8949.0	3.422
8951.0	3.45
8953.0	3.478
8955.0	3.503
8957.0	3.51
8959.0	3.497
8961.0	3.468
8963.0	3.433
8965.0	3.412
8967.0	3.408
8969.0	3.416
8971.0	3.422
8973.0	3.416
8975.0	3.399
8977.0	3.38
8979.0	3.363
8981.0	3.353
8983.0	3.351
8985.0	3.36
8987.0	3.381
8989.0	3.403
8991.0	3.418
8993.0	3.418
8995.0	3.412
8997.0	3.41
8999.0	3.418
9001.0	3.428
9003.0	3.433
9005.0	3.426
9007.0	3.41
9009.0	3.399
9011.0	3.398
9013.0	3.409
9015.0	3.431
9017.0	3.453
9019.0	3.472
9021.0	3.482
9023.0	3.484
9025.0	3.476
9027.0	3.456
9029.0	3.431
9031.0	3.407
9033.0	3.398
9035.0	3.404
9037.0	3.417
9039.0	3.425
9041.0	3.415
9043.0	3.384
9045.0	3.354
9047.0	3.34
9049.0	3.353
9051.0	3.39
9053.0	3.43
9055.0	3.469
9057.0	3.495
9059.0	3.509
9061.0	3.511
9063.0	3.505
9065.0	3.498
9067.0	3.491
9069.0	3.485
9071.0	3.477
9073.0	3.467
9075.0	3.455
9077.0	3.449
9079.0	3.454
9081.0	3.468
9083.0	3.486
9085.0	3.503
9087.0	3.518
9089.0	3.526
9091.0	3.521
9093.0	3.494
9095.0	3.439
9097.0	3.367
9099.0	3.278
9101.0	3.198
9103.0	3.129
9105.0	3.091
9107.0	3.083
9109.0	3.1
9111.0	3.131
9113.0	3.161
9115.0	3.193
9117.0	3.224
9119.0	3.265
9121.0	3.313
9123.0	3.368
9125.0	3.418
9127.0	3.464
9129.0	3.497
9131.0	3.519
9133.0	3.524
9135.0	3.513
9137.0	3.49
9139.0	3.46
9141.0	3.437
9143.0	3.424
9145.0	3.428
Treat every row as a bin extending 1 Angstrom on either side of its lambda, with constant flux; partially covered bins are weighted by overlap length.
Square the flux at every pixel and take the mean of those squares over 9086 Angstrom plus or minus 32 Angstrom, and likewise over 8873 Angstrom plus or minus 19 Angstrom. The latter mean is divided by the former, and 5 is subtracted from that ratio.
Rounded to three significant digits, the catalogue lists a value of -4.02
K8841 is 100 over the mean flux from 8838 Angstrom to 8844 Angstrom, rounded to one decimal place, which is 29.5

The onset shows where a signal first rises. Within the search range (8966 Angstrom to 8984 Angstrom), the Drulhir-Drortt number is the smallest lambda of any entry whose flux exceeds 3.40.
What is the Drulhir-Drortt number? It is 8967.0 Angstrom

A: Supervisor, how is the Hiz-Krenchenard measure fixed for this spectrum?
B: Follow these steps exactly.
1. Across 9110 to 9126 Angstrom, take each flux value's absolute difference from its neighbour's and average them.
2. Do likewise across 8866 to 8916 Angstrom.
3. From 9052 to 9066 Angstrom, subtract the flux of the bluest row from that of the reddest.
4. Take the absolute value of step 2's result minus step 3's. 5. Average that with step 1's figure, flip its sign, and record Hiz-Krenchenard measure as -0.028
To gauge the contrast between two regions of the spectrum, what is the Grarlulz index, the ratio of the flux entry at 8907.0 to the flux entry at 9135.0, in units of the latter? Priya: 0.91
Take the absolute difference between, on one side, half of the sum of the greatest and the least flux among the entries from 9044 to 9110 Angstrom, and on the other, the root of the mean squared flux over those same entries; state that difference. 0.102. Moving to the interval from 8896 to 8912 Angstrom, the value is 0.003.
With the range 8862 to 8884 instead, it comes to 0.019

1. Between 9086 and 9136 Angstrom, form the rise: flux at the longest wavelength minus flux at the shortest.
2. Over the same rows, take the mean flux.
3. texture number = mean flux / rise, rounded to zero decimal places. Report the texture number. -667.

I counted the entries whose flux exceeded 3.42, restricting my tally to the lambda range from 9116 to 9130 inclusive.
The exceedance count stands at 2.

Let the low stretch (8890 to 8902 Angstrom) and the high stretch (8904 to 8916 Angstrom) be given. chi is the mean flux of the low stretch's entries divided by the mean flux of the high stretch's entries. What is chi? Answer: 0.88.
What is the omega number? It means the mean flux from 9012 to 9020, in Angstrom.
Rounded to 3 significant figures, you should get 3.44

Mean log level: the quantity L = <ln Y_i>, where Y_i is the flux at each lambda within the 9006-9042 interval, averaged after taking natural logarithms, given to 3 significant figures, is 1.23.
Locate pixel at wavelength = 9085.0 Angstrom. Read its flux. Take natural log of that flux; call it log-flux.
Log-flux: 1.25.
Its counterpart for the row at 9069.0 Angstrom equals 1.25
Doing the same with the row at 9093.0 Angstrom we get 1.25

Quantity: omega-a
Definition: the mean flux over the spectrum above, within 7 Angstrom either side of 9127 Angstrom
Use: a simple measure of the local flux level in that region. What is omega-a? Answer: 3.44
